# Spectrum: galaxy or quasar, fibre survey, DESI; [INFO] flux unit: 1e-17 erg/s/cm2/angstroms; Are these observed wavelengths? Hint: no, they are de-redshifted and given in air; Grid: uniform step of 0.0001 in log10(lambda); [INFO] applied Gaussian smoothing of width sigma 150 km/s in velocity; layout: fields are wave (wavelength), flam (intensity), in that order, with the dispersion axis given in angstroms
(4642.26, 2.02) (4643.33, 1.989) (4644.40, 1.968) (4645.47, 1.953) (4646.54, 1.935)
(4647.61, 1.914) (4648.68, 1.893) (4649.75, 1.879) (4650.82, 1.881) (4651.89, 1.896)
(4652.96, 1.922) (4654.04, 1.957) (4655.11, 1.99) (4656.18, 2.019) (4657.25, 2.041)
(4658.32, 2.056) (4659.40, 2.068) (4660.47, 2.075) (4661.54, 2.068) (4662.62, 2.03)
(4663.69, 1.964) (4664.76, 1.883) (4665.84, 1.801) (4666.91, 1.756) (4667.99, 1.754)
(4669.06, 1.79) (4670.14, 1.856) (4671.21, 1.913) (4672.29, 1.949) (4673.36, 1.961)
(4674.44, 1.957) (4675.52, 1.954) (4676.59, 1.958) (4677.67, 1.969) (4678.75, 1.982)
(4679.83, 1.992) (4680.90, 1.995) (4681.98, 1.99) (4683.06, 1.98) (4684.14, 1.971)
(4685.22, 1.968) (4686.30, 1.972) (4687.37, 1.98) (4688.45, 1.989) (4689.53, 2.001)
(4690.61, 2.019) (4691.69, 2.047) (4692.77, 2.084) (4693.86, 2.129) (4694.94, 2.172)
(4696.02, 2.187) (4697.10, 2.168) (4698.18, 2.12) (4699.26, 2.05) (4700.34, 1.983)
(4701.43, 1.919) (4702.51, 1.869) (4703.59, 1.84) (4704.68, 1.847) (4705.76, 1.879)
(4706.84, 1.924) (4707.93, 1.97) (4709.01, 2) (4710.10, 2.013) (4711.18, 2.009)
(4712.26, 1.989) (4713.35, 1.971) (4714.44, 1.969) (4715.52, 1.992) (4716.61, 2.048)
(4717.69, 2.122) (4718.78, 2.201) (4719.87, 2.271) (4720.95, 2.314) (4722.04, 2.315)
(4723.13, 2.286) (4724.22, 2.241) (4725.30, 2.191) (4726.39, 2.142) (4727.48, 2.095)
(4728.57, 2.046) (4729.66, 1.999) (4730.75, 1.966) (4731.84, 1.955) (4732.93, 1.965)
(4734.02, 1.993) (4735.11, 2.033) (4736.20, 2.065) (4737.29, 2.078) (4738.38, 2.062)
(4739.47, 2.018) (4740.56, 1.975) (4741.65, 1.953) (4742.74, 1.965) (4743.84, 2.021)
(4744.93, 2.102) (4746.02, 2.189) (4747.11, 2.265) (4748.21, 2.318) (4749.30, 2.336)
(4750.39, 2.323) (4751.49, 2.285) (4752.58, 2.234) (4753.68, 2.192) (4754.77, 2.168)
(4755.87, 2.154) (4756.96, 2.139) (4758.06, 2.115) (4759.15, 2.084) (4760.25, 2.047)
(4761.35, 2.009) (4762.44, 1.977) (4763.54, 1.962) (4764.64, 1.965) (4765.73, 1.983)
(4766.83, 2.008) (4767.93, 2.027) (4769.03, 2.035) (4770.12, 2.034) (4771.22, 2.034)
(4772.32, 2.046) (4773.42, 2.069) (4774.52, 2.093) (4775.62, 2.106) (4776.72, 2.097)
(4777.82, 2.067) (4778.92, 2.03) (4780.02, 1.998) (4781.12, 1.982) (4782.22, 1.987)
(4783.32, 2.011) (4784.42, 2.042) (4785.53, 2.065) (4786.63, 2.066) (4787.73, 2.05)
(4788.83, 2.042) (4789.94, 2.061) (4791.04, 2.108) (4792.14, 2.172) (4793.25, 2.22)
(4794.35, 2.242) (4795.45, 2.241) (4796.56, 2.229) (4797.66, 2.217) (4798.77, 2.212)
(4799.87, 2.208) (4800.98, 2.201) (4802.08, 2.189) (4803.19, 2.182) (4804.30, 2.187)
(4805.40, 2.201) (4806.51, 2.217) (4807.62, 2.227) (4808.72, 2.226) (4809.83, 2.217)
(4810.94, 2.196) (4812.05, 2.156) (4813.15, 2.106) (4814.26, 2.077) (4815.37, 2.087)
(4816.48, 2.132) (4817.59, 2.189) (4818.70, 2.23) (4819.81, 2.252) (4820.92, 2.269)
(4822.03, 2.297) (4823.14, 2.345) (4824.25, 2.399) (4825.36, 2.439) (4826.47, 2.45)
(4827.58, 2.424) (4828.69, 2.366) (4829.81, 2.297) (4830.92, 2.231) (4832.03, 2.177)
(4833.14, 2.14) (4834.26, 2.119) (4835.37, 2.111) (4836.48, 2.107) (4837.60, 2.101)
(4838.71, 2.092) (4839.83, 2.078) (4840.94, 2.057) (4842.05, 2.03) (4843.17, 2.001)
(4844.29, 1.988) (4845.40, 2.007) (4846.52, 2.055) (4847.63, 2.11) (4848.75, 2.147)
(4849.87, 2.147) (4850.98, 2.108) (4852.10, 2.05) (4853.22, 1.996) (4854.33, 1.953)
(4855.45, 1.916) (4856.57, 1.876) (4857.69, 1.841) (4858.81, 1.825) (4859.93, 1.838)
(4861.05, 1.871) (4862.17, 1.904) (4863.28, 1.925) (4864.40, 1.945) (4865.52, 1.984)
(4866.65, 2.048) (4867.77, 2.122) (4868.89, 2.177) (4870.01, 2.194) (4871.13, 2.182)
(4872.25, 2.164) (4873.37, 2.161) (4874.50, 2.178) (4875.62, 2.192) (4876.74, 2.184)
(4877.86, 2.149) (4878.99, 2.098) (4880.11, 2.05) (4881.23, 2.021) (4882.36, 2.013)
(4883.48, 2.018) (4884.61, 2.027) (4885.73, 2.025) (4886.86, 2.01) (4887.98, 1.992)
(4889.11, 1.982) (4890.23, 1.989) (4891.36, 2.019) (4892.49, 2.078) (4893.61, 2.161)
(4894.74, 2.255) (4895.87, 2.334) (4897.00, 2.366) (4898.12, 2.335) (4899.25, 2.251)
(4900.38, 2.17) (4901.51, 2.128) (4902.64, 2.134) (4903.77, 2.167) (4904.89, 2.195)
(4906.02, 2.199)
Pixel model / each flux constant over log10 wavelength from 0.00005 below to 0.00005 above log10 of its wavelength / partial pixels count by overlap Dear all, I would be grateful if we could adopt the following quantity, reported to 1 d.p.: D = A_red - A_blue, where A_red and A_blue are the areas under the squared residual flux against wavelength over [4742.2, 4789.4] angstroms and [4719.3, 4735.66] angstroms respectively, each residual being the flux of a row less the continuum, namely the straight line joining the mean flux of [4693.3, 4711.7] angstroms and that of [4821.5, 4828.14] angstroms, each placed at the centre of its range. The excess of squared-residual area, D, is 1.1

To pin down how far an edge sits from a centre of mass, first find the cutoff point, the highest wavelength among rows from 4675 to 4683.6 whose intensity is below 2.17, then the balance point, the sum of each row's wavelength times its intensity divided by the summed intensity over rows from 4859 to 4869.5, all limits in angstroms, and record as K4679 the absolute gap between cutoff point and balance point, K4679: 181.5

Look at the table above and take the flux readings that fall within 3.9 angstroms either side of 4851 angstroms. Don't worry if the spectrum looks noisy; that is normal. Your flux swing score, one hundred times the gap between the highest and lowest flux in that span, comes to 19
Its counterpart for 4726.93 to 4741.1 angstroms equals 14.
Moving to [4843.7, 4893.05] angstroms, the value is 37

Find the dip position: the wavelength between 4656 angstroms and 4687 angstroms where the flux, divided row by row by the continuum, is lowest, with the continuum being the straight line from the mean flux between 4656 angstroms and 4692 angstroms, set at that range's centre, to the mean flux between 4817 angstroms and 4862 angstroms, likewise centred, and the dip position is 4667.99 angstroms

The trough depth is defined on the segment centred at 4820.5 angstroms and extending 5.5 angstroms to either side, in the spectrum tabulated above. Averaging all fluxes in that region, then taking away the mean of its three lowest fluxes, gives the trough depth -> 0.13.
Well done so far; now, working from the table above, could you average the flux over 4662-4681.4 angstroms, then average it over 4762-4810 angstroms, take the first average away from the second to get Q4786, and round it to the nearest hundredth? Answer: 0.19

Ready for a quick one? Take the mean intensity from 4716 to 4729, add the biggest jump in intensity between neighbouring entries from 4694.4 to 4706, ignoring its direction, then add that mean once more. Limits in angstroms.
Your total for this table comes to 4.45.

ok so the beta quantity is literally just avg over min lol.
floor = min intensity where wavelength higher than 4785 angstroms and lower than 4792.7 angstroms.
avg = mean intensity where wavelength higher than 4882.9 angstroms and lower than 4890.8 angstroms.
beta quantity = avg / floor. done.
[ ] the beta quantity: 0.98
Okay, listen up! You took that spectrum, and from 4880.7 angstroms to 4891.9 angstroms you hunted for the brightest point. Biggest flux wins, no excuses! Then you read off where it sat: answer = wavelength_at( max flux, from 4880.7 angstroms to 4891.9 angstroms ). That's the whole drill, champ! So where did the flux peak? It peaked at 4884.61 angstroms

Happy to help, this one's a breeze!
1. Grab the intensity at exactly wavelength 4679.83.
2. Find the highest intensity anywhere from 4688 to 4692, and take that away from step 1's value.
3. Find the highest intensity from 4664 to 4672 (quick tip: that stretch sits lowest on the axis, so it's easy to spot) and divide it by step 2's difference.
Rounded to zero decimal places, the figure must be -35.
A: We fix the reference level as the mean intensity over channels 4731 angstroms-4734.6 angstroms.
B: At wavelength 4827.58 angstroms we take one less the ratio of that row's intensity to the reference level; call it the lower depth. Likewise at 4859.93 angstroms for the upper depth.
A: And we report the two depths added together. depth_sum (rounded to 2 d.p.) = -0.16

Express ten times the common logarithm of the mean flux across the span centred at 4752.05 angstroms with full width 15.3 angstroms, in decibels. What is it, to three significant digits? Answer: 3.44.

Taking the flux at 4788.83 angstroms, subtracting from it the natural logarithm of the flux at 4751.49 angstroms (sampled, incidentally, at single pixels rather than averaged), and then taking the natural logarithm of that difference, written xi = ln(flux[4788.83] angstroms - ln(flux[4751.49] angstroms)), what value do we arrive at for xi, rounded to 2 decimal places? 0.20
